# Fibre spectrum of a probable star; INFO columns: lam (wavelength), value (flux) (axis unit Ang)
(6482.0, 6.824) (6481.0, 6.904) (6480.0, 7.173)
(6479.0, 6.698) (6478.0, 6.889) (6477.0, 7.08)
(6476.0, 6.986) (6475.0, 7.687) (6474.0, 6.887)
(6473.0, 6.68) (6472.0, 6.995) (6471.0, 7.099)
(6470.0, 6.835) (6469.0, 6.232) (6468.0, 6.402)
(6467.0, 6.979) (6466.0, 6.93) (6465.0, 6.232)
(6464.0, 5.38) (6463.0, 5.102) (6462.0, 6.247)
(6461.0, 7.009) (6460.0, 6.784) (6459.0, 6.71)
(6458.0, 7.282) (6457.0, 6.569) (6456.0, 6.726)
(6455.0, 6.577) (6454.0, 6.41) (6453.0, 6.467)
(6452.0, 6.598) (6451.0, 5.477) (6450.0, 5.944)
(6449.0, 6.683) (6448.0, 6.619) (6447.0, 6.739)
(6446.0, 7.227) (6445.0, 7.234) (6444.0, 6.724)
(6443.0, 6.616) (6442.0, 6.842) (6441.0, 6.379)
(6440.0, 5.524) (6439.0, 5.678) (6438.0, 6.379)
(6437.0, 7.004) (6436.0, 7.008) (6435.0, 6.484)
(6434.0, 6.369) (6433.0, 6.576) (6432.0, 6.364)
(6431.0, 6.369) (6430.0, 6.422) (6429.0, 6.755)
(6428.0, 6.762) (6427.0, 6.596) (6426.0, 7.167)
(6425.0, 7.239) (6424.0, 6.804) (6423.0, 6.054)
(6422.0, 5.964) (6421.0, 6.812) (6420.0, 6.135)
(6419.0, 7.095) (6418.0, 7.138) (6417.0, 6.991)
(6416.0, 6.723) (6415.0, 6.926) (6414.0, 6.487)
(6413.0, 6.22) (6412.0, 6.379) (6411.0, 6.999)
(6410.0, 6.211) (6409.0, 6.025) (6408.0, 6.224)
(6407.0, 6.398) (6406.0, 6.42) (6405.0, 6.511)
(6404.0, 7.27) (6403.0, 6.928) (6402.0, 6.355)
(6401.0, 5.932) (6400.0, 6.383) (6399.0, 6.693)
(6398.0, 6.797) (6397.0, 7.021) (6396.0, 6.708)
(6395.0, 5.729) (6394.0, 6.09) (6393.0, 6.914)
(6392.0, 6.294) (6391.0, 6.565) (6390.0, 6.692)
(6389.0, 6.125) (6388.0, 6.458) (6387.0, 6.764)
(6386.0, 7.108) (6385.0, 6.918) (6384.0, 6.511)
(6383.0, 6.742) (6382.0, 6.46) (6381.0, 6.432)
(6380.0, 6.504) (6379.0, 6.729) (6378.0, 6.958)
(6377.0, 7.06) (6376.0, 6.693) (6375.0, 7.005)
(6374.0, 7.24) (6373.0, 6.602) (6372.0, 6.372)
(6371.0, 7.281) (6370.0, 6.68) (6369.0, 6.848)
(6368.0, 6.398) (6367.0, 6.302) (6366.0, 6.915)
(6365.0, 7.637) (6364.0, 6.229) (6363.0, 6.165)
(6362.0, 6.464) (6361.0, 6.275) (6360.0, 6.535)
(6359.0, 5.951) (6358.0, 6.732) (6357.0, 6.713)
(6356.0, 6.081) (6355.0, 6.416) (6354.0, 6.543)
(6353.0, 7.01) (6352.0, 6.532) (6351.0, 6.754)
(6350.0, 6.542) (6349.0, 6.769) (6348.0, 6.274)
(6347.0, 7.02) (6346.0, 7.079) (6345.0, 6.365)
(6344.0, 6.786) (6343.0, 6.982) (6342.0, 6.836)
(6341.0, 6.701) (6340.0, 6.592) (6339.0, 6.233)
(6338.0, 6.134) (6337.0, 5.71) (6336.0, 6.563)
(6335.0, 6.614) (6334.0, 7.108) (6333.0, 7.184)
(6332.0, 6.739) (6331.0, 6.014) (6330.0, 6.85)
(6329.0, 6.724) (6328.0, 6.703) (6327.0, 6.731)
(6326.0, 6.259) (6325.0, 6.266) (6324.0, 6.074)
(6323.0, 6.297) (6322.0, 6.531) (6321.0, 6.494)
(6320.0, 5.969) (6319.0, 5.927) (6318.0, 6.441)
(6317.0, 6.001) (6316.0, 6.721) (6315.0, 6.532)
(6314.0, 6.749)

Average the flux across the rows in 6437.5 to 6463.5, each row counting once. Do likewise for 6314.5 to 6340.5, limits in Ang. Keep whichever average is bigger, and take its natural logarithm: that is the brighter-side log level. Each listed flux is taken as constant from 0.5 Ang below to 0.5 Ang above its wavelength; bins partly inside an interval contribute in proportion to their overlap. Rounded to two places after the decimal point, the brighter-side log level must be 1.87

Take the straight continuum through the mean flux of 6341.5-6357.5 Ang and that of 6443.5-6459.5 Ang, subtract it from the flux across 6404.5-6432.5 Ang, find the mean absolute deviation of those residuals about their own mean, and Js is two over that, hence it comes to 6.2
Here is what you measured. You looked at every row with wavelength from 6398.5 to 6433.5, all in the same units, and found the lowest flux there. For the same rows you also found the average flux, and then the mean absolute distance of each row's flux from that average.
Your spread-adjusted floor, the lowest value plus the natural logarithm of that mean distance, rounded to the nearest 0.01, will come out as 4.79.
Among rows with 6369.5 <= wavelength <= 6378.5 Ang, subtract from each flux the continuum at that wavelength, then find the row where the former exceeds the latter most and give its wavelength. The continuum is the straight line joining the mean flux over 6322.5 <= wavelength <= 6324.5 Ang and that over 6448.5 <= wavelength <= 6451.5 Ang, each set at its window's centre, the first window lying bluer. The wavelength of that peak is 6371.0 Ang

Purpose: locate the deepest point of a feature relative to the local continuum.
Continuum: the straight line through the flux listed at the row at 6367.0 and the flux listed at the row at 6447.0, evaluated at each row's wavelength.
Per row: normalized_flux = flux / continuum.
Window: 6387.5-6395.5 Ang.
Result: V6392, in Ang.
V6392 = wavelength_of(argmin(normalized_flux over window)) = 6395.0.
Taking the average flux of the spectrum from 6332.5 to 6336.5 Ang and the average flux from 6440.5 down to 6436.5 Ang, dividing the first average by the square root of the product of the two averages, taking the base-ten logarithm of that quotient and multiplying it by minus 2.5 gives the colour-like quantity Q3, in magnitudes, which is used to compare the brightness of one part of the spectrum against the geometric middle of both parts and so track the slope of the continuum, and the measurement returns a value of -0.060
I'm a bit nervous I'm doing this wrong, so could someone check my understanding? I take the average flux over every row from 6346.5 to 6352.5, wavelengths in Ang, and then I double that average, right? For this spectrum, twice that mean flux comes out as 13.3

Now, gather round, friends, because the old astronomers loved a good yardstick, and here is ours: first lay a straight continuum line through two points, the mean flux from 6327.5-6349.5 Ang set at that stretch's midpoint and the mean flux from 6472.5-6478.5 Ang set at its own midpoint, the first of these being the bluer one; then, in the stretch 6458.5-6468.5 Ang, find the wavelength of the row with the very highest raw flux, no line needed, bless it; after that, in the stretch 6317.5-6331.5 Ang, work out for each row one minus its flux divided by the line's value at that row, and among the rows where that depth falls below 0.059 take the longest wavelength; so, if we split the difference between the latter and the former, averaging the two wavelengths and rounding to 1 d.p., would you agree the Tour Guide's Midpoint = 6395.5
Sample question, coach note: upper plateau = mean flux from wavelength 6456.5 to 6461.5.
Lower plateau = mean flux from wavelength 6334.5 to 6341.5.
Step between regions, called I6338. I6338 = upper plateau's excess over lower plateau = 0.5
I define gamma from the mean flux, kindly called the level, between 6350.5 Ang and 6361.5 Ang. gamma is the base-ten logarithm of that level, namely 0.813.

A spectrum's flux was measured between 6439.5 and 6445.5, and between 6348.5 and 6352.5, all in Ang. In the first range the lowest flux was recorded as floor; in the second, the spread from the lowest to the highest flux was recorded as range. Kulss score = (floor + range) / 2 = 2.9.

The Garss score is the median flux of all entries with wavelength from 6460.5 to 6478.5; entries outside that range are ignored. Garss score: 6.89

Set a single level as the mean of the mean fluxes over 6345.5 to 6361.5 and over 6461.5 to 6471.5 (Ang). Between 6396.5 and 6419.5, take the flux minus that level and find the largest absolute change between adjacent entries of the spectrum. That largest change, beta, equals 0.79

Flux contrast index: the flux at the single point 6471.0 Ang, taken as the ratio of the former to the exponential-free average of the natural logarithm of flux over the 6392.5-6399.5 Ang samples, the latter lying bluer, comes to 3.8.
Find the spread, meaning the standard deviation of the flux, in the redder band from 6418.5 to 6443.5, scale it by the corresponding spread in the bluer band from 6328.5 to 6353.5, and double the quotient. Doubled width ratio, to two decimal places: 2.41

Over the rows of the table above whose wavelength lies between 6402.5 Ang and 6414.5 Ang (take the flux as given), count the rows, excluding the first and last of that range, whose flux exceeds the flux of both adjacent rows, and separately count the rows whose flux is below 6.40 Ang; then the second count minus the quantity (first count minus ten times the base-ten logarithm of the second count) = 11.8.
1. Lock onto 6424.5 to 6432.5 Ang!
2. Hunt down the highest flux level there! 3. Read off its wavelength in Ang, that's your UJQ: 6425.0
